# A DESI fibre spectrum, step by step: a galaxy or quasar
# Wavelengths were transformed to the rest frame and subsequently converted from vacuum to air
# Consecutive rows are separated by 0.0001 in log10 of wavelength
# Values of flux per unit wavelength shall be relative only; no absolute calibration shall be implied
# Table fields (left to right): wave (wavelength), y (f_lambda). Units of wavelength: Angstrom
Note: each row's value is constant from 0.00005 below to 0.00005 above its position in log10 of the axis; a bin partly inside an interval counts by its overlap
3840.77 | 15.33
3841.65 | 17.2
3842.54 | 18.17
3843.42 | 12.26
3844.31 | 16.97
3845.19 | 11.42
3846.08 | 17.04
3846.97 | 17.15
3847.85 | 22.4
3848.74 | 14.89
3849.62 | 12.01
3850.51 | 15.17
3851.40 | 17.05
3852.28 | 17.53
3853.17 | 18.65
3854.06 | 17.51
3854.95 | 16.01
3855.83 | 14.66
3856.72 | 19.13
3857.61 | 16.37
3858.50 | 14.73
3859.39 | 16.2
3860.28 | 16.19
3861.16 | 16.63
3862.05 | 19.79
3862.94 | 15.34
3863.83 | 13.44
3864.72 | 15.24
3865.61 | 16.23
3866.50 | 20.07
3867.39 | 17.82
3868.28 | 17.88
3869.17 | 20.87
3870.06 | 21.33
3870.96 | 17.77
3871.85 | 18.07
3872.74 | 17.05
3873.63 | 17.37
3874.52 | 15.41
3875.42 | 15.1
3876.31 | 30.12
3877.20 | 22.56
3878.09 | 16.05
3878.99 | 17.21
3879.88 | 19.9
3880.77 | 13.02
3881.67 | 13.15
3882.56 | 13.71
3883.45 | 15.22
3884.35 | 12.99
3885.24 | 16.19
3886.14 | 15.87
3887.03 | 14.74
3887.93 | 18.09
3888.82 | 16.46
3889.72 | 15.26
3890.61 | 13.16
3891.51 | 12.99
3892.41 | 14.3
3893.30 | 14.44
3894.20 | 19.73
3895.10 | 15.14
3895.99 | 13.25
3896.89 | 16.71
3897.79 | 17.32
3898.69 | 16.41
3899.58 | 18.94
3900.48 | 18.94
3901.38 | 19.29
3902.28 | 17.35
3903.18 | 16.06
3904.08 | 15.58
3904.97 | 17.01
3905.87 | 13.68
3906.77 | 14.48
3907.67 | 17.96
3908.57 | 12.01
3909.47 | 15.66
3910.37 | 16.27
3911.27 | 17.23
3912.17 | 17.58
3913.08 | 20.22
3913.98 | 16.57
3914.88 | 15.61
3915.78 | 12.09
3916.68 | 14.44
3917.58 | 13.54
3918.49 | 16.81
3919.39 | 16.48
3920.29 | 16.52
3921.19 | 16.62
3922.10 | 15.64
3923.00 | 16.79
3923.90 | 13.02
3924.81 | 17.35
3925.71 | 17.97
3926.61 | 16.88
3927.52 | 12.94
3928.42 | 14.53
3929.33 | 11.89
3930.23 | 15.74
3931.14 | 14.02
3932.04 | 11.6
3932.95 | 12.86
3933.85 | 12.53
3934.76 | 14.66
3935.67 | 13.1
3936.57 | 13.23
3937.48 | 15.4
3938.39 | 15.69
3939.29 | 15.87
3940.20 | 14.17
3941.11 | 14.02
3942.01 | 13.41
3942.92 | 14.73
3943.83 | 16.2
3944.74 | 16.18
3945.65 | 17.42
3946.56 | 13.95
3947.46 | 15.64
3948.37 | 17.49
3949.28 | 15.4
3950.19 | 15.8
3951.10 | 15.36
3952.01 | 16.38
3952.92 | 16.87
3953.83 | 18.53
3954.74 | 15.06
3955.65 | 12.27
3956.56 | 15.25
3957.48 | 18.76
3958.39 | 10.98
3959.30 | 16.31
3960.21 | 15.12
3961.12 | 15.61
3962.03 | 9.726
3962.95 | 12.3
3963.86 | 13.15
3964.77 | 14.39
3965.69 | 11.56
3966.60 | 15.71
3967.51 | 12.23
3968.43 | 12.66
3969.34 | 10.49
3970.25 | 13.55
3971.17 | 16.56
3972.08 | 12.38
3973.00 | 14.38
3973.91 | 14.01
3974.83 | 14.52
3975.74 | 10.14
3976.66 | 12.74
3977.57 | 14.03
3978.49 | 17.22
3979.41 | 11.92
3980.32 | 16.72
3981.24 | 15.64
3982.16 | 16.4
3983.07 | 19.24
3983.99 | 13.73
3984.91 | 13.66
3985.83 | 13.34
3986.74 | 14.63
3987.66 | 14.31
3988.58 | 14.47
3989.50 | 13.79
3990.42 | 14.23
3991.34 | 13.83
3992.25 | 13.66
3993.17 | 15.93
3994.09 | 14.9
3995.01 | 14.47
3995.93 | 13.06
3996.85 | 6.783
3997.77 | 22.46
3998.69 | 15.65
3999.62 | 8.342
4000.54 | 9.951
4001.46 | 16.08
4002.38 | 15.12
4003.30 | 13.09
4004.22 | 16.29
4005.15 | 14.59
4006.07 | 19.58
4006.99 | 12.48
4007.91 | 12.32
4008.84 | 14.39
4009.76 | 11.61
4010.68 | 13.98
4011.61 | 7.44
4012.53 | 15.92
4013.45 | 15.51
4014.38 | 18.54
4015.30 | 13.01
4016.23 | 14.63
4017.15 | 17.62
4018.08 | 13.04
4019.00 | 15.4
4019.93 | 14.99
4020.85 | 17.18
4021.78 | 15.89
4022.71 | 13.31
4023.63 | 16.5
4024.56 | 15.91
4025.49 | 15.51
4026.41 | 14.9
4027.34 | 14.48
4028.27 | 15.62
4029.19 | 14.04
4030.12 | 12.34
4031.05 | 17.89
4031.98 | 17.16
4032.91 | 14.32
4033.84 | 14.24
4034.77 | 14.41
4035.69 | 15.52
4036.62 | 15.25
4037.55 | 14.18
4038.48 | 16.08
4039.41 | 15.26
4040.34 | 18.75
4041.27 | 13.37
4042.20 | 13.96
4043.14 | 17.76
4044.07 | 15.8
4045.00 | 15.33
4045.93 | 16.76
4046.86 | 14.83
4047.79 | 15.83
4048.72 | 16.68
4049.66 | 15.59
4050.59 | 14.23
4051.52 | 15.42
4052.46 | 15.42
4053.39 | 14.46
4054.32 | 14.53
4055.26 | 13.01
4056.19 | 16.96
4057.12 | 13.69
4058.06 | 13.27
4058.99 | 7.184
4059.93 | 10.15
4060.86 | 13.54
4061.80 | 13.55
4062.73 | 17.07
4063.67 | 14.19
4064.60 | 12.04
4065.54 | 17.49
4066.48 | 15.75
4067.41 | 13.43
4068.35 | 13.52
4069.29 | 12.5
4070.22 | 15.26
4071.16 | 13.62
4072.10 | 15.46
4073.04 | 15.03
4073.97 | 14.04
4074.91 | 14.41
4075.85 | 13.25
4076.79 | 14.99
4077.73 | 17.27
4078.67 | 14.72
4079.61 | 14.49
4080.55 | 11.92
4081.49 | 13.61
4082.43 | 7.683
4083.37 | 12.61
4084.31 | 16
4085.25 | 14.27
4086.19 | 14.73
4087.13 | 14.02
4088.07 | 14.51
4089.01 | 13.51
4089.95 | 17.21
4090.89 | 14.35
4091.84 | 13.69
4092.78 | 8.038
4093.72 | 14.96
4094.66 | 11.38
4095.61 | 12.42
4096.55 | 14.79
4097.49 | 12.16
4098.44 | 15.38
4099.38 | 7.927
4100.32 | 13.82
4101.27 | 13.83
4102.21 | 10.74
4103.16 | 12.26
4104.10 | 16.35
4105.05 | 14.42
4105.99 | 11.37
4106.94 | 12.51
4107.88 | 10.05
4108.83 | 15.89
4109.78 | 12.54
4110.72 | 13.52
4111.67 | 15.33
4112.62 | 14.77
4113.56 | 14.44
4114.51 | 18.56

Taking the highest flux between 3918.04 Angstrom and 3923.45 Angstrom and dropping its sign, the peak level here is 16.8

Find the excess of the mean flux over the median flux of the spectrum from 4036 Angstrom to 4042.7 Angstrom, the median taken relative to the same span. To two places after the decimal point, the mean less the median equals 0.01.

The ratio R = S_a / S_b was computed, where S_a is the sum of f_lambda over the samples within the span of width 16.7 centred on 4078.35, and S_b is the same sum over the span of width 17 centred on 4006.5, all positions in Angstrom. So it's 1.01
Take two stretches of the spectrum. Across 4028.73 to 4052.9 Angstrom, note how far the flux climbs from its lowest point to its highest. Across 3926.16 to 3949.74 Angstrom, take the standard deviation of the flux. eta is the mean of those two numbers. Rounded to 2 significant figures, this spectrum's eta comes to 4.0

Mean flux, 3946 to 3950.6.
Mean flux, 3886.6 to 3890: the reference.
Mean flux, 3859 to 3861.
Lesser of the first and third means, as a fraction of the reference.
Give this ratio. 0.97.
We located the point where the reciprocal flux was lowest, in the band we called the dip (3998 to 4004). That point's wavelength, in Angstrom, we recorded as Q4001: 4001.46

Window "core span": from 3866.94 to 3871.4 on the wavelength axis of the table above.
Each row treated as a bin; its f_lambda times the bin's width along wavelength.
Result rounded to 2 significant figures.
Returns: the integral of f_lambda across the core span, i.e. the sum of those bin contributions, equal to 85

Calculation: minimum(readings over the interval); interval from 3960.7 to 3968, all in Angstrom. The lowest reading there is 9.726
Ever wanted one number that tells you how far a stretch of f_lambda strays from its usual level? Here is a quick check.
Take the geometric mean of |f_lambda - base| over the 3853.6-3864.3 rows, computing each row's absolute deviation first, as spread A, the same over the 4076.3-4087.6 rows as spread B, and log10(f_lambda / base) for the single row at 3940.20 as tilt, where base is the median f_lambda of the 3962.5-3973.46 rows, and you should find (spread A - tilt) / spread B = 1.8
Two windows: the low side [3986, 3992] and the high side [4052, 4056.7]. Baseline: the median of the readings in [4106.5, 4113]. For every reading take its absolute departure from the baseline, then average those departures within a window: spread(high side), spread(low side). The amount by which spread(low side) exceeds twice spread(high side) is -2.4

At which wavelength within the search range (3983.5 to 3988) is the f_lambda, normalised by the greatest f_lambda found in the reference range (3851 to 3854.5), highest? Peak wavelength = 3986.74 Angstrom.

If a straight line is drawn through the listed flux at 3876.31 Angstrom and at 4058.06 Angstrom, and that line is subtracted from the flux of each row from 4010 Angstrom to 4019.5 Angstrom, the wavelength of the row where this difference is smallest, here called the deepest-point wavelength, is 4011.61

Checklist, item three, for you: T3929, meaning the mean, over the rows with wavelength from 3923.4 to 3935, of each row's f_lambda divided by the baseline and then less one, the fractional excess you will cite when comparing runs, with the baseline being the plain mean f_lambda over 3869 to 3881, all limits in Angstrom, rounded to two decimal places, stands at -0.24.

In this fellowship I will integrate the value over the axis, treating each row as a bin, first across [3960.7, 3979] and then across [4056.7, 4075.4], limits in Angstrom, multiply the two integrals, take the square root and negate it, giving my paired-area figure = -251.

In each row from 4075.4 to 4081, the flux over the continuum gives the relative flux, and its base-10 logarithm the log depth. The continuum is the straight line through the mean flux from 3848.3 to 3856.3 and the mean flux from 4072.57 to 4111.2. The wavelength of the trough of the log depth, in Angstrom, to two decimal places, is 4080.55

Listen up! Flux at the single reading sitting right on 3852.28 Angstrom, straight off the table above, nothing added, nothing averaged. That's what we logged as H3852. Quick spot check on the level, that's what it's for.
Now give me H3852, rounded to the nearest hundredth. 17.53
